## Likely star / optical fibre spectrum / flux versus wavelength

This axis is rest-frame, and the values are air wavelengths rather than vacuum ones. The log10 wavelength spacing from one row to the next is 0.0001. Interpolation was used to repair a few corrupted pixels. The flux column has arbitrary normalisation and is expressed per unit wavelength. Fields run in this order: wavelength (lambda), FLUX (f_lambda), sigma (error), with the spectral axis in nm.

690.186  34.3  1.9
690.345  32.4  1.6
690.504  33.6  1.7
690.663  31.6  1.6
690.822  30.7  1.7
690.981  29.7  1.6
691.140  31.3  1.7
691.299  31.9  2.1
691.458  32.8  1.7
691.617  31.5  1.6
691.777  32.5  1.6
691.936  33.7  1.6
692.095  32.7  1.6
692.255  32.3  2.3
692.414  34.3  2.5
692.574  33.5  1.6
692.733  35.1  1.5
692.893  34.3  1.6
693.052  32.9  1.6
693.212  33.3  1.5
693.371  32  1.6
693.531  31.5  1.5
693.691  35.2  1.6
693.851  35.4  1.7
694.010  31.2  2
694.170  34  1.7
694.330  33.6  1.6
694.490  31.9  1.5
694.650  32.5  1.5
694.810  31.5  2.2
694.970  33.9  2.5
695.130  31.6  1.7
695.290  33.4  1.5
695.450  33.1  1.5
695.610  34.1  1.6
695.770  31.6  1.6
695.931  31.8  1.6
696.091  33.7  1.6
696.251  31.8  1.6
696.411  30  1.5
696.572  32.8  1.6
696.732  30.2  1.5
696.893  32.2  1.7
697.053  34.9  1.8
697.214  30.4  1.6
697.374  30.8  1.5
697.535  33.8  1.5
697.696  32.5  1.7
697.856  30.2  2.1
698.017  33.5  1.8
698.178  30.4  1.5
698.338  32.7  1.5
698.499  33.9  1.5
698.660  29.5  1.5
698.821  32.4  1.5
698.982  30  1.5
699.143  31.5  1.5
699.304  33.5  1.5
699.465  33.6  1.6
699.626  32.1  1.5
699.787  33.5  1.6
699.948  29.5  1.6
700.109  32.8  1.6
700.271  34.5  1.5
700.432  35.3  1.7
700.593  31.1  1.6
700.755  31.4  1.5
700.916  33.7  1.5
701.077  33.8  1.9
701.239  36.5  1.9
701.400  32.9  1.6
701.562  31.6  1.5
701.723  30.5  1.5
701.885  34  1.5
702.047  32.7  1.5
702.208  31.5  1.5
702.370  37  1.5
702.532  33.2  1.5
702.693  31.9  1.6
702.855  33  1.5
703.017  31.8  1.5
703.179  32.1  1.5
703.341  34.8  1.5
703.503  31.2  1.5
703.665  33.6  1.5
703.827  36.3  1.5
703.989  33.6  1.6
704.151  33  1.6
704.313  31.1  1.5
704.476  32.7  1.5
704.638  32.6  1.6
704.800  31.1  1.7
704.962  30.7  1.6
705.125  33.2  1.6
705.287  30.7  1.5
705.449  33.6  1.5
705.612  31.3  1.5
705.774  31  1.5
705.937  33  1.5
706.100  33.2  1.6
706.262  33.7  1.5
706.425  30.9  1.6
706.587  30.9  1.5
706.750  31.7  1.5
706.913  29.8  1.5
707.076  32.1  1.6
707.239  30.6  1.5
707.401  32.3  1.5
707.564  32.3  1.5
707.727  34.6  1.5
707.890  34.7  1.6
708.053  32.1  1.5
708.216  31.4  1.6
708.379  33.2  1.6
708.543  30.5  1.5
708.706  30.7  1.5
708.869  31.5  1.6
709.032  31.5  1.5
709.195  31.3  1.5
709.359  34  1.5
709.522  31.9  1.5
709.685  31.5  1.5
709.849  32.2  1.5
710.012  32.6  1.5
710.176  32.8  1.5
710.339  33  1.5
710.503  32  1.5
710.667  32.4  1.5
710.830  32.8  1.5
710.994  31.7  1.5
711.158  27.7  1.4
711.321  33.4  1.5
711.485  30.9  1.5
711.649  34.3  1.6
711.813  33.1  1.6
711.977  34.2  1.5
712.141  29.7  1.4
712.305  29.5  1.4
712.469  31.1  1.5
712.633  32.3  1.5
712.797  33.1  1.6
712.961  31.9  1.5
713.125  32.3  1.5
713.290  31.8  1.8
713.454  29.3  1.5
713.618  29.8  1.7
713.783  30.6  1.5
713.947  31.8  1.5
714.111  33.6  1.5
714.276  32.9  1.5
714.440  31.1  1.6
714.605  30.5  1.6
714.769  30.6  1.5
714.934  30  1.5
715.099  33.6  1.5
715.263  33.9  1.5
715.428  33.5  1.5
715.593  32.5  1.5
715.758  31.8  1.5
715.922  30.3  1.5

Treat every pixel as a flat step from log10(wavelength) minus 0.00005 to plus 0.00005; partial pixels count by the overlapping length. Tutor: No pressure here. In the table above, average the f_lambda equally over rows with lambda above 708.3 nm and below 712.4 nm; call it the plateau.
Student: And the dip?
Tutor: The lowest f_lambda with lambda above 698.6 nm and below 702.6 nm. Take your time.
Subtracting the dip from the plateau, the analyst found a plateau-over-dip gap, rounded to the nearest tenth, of 2.4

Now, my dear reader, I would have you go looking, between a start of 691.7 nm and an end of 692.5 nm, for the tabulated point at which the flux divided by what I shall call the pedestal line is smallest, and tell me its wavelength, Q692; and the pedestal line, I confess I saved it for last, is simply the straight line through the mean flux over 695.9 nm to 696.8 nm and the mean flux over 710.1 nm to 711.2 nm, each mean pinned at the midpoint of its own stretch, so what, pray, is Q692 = 692.255 nm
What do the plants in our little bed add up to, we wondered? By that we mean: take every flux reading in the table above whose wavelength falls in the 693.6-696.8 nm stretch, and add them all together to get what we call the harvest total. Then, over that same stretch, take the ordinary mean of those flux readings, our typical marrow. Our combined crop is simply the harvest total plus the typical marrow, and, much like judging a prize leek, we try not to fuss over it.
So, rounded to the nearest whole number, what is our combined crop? 686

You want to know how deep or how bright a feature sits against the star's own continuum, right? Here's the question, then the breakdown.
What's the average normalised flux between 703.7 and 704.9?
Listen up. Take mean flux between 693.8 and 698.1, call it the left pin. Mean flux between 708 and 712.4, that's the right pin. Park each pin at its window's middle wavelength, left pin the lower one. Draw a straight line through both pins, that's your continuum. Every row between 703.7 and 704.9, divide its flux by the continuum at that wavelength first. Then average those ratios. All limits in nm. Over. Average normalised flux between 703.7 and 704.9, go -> 1.02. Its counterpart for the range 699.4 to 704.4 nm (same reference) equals 1.02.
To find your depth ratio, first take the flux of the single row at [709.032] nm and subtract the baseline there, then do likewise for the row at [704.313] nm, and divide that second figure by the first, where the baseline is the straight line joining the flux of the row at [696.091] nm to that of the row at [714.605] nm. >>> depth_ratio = -32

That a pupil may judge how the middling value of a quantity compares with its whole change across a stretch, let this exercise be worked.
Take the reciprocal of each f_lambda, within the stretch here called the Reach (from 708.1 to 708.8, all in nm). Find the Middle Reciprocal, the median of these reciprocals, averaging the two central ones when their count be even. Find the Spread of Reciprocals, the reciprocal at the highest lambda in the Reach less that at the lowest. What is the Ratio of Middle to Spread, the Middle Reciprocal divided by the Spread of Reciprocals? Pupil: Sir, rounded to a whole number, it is 44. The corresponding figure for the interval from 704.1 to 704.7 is 82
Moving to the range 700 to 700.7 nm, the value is 18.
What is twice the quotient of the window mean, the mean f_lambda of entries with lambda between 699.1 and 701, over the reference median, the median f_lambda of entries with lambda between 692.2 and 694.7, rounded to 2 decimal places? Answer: 1.96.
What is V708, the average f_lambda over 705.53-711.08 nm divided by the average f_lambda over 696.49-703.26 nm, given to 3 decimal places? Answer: 0.987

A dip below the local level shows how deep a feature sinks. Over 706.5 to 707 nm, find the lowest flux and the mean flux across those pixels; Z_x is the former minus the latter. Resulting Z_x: -1.0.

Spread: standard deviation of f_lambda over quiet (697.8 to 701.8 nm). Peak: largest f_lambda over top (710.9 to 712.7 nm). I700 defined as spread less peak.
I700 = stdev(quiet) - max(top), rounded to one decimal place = -32.5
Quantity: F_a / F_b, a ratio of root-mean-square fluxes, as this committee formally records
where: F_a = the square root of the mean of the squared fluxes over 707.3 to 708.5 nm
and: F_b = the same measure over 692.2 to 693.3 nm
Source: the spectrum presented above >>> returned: 0.98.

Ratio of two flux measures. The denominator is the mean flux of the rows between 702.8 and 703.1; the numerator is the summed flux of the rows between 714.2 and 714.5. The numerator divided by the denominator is 1.98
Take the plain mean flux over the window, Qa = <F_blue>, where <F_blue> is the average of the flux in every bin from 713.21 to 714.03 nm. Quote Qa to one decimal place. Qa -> 30.7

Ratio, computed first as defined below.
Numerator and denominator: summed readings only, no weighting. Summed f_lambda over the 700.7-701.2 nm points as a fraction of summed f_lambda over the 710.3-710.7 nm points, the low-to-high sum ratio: 1.02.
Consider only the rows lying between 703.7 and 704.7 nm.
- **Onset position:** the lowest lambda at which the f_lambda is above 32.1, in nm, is 703.827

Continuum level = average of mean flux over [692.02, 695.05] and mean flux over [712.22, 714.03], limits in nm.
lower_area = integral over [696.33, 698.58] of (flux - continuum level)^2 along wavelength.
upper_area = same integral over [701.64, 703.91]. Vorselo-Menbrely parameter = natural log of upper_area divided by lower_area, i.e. 0.5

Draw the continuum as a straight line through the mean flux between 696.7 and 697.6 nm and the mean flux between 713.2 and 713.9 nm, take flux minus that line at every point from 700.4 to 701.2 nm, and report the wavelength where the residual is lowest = 700.593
